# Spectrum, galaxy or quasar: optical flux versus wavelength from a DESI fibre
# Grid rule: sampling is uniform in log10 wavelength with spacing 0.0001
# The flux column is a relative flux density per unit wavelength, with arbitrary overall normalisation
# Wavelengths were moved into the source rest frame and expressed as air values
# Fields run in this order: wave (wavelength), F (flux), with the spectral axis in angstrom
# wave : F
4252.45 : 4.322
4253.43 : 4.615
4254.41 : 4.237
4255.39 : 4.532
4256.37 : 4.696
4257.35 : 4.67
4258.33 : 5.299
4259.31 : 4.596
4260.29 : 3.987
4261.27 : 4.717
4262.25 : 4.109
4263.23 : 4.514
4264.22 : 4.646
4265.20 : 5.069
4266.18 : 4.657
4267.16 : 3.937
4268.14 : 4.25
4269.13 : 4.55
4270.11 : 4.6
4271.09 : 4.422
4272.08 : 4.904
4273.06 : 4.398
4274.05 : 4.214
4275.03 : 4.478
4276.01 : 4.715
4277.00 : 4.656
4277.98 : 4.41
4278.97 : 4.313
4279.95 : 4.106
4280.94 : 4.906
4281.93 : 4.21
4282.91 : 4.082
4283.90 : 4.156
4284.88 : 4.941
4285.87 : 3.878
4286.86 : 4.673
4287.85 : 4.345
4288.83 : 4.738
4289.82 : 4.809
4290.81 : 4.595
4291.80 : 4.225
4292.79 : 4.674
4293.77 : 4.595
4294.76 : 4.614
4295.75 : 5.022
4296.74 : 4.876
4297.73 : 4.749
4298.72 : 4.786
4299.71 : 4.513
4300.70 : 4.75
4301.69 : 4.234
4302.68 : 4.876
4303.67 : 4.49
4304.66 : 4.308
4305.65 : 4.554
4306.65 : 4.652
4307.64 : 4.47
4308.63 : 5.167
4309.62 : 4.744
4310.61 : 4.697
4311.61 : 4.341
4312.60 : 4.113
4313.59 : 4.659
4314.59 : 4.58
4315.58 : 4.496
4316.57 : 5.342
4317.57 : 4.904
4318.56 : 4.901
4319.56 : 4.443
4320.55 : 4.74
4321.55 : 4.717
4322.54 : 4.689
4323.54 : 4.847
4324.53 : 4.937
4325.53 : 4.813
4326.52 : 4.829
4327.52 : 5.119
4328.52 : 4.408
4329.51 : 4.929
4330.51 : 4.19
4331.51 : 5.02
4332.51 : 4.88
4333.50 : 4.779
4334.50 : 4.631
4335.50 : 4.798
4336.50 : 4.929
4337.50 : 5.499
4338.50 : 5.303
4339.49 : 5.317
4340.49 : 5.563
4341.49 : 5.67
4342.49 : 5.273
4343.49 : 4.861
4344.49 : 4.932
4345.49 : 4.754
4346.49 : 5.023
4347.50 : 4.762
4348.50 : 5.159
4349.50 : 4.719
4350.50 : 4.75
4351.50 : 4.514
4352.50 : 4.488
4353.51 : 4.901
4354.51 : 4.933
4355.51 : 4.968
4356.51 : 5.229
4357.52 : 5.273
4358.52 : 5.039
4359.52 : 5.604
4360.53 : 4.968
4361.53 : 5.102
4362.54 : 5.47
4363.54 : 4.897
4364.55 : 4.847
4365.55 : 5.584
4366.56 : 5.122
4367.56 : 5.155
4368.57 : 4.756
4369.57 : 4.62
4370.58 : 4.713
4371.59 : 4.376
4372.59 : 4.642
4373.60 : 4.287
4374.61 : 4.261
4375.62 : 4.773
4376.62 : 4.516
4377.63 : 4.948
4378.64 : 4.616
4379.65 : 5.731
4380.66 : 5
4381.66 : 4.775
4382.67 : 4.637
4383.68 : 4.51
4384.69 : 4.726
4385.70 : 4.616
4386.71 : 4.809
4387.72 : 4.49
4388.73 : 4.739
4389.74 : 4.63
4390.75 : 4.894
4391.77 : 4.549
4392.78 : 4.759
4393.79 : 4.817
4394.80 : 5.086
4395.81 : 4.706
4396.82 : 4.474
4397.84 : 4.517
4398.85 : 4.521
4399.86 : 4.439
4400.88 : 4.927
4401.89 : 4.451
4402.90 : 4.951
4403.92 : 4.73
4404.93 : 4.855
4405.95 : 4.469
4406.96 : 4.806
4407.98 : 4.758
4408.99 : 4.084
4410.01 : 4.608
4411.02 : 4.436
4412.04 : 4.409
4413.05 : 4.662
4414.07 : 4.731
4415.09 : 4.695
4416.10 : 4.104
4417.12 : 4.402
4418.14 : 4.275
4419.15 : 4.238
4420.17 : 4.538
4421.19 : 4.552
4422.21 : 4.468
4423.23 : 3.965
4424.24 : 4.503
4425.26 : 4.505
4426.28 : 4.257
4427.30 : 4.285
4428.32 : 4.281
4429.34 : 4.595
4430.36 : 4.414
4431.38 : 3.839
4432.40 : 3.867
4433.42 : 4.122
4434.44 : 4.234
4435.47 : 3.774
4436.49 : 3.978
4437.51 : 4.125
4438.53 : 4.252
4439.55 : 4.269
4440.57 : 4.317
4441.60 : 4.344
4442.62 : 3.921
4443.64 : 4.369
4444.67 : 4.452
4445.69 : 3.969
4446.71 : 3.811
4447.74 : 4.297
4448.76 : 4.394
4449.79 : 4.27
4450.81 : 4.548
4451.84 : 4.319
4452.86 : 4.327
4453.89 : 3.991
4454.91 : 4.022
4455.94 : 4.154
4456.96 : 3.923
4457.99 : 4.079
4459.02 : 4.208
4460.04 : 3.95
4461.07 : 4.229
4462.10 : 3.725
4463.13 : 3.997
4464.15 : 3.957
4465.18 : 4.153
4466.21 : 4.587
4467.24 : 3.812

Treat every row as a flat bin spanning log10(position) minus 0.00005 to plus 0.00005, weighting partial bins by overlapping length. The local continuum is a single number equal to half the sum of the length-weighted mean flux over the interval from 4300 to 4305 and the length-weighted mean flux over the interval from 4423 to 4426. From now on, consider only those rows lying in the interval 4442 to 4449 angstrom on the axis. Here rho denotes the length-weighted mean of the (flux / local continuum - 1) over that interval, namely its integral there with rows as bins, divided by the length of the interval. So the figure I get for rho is -0.06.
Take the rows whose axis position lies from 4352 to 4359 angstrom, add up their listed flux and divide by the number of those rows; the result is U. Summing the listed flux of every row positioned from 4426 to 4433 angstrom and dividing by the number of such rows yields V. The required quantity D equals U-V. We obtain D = 0.8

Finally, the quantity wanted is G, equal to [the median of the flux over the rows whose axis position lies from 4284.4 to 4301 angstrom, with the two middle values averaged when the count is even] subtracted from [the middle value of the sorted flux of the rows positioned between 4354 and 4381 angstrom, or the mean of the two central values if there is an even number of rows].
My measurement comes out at 0.3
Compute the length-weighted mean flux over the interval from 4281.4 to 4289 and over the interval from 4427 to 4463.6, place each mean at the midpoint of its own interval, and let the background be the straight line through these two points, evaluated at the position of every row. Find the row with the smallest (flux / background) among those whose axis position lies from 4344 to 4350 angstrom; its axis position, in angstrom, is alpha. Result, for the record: 4349.50 angstrom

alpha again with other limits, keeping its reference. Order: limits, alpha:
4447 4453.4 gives 4449.79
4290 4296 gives 4291.80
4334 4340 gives 4334.50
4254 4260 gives 4254.41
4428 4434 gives 4431.38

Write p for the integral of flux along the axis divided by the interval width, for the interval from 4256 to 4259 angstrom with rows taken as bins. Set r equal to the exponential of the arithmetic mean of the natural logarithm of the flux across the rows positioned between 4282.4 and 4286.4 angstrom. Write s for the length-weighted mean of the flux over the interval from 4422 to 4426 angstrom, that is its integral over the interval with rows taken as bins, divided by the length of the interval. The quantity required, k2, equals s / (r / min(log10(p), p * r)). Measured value 0.71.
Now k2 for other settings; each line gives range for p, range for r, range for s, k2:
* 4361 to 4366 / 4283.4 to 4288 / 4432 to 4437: 0.65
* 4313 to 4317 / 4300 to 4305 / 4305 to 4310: 0.70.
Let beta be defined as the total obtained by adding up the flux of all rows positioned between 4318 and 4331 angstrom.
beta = 62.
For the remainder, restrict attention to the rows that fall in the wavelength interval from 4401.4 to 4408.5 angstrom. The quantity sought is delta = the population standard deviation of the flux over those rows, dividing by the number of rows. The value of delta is 0.18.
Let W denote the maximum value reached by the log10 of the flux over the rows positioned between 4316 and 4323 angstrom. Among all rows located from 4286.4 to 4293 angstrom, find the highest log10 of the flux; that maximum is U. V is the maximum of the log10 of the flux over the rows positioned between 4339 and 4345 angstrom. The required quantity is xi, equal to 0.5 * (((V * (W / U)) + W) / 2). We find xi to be 0.383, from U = 0.682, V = 0.75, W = 0.73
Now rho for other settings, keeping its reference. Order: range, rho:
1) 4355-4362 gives 0.16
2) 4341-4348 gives 0.13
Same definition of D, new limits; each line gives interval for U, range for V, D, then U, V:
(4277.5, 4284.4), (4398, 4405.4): -0.4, 4.3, 4.70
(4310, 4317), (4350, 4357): -0.2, 4.6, 4.83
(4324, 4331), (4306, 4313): 0.1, 4.7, 4.60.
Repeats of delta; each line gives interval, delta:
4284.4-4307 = 0.26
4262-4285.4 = 0.30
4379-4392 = 0.31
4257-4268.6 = 0.39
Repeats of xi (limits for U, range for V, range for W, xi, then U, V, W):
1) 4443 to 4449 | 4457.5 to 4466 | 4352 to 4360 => 0.368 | 0.649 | 0.63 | 0.75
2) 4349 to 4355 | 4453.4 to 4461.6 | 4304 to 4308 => 0.318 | 0.693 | 0.63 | 0.67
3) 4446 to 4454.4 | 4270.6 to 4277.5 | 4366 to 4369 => 0.365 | 0.658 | 0.69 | 0.71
